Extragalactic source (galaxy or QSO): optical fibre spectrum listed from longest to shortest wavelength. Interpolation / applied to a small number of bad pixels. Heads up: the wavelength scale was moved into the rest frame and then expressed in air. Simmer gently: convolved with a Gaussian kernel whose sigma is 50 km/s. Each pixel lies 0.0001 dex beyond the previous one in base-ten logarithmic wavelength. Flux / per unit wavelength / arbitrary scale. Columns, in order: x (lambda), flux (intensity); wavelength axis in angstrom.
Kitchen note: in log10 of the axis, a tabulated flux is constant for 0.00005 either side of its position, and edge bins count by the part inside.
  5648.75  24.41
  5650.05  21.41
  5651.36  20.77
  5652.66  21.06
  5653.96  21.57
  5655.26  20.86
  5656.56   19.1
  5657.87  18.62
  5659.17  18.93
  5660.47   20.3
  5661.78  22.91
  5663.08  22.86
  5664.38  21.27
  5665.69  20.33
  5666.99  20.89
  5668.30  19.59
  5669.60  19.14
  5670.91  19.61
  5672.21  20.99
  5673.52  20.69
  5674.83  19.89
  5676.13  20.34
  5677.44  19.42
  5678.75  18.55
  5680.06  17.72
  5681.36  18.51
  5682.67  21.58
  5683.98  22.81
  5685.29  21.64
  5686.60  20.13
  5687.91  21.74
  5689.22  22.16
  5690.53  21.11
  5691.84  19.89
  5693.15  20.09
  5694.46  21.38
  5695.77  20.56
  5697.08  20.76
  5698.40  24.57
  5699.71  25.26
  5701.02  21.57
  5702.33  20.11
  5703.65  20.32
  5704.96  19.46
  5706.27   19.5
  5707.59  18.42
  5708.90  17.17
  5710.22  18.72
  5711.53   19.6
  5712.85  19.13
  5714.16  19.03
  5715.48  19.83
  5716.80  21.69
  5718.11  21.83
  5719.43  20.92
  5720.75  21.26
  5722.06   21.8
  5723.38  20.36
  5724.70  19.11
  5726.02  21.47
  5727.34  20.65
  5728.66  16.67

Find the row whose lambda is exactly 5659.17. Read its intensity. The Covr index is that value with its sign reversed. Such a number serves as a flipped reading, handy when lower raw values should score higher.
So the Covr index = -18.9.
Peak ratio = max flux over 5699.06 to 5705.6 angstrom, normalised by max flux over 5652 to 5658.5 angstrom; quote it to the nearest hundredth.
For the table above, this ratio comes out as 1.17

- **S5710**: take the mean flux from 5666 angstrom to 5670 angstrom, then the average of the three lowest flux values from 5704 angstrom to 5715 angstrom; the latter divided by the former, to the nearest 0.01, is 0.91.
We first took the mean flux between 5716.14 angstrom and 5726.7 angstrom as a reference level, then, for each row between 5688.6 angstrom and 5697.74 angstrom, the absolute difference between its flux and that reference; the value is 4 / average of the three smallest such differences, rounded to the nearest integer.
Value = 18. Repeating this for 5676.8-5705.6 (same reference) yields 18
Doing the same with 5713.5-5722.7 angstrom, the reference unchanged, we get 12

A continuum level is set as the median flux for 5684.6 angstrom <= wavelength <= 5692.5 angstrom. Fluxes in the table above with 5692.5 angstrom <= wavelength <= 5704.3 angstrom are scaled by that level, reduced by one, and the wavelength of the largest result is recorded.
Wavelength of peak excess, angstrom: 5699.71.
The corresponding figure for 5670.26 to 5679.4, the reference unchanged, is 5672.21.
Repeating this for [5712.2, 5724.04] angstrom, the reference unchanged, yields 5718.11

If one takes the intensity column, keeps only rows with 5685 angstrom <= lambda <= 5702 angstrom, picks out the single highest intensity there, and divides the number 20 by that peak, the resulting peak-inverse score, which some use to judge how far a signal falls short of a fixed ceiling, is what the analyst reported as 0.792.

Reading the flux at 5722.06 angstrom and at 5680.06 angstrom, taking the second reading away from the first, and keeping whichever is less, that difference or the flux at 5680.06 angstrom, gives 4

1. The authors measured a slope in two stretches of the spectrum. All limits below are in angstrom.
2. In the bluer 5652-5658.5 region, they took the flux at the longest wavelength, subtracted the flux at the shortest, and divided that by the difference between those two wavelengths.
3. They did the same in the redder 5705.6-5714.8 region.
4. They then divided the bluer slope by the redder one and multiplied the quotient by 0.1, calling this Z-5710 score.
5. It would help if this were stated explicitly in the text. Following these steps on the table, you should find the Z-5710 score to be 0.79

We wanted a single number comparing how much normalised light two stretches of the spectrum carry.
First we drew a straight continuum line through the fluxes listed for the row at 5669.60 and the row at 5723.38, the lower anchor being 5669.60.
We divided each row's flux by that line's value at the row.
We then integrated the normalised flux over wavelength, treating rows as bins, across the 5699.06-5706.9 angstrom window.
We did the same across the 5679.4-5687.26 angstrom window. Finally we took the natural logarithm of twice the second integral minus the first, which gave 2.10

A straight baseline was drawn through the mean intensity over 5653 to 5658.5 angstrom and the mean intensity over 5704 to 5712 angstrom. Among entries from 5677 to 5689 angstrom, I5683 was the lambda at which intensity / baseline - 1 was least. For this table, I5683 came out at 5680.06 angstrom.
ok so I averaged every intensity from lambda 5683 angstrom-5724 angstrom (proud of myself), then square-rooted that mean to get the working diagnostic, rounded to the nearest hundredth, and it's 4.55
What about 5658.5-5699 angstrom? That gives 4.54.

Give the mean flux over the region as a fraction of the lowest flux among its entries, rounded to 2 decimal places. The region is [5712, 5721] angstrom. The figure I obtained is 1.08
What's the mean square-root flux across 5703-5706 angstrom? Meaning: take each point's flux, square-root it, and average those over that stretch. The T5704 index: 4.46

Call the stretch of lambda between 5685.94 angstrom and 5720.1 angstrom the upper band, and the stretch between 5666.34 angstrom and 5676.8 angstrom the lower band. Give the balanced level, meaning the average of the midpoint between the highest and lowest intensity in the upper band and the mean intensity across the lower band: 20.7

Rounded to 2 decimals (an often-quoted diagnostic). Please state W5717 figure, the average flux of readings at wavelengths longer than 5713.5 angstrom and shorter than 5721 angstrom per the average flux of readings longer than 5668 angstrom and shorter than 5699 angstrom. 1.01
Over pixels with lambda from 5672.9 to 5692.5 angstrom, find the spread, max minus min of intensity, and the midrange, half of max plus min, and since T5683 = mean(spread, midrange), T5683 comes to 12.7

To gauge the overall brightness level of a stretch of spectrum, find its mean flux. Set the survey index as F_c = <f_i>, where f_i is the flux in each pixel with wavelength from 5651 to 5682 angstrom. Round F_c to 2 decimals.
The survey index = 20.16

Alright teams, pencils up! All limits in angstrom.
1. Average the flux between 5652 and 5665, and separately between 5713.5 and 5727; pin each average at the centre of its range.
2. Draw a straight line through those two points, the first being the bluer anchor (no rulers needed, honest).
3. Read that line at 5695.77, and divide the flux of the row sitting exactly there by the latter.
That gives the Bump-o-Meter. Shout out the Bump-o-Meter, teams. 0.99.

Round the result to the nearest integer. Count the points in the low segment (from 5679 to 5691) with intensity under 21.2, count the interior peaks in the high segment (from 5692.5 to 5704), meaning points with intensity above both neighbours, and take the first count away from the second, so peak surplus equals -2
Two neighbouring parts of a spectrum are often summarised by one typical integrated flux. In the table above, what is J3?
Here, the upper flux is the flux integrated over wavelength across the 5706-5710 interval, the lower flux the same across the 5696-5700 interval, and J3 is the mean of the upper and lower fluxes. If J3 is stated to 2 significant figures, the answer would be 83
